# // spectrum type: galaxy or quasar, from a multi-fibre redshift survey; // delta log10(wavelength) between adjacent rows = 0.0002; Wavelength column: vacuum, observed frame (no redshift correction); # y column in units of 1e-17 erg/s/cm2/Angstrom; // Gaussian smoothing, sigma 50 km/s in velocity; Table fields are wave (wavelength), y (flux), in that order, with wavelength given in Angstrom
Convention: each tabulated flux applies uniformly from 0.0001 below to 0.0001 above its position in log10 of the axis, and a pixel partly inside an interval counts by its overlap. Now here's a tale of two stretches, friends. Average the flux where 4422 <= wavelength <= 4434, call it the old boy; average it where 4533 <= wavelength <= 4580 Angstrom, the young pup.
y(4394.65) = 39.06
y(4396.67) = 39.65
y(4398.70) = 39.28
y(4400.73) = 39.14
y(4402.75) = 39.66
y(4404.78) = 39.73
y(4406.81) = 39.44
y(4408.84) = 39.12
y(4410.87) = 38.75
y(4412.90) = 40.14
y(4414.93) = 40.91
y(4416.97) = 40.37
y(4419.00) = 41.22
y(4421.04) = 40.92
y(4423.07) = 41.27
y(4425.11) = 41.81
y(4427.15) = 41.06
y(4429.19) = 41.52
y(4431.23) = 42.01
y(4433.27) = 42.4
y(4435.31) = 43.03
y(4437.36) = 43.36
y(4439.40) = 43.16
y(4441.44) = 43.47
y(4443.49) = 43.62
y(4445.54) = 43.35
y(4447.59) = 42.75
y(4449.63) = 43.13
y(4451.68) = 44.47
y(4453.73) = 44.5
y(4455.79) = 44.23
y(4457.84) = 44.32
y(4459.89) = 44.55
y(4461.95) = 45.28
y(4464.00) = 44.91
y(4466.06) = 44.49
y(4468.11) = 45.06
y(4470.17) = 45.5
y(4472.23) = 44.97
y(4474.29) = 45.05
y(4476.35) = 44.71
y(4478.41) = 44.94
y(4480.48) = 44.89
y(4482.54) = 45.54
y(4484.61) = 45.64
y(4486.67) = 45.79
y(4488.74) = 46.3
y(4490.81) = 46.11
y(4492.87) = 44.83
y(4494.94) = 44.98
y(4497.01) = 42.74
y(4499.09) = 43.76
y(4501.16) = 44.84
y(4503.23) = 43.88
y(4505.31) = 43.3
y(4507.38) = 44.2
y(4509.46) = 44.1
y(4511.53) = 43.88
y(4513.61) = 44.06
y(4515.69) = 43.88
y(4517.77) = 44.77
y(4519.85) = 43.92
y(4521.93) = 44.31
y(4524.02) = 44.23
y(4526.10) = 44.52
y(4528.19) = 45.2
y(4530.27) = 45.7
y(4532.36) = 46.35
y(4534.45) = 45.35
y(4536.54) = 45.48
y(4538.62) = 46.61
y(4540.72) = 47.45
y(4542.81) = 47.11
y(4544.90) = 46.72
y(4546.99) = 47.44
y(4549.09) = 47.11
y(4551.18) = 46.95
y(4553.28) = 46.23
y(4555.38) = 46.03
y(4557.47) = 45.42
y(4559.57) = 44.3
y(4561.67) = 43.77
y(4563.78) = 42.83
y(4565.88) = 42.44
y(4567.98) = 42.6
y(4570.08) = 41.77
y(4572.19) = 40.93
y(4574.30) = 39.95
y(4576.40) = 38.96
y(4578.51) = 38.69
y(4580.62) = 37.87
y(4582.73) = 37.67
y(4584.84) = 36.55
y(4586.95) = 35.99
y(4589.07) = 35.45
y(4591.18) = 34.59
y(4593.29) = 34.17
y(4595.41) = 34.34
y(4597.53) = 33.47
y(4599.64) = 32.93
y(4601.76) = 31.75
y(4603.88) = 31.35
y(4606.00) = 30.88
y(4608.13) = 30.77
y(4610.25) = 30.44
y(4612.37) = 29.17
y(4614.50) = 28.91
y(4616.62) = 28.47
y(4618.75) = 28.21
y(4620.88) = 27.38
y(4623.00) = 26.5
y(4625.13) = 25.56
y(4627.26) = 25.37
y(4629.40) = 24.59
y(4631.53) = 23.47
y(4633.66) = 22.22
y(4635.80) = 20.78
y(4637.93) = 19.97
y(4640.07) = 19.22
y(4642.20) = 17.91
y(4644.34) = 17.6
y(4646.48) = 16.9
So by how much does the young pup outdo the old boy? 2.6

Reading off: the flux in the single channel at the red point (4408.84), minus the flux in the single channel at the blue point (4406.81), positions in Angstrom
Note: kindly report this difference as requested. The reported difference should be 0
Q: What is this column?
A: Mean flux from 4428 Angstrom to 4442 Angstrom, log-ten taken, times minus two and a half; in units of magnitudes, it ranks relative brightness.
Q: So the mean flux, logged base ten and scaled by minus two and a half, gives -4.08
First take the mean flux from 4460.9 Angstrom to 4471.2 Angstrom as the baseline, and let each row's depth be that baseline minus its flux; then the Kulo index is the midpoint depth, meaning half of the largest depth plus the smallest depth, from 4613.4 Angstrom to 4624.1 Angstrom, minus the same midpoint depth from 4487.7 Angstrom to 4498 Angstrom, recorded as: 17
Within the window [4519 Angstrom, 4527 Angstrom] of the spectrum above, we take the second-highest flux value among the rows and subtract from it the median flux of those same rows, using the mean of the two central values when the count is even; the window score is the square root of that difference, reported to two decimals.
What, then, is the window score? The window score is 0.20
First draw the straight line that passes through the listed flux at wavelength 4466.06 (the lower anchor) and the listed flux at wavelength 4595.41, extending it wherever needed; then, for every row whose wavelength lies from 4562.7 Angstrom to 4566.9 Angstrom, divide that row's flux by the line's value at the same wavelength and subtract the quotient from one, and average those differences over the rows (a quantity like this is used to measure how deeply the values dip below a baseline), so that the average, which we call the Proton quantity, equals -0.16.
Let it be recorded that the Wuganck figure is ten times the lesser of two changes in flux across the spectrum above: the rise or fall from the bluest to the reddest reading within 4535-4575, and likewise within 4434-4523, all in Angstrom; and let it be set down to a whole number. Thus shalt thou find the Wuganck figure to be -55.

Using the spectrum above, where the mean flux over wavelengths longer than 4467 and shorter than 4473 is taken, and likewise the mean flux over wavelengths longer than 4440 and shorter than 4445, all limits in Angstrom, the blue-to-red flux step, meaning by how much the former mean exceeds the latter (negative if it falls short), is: 2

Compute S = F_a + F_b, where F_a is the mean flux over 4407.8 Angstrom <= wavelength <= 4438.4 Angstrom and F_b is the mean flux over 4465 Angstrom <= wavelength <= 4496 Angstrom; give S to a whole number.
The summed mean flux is 86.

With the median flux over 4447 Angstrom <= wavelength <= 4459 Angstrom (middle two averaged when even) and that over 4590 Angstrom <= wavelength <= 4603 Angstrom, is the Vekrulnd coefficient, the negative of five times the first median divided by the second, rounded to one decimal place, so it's -6.5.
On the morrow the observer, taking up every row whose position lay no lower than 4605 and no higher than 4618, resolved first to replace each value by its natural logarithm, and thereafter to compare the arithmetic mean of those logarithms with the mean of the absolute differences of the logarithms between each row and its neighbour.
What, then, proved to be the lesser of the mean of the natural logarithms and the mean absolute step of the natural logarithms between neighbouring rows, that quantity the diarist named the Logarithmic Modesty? 0.0163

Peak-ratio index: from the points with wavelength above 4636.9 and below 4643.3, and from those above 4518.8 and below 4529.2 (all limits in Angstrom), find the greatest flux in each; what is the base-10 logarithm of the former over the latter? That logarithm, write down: -0.4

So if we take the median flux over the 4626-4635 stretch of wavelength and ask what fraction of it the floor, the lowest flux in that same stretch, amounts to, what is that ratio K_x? 0.925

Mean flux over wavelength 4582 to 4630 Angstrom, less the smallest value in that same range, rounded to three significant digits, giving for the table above 6.48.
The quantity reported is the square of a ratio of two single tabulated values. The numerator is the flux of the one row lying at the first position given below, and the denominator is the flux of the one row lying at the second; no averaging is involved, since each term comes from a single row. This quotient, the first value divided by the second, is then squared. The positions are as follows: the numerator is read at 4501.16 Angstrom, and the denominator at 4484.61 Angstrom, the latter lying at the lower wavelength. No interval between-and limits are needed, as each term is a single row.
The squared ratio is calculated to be 0.97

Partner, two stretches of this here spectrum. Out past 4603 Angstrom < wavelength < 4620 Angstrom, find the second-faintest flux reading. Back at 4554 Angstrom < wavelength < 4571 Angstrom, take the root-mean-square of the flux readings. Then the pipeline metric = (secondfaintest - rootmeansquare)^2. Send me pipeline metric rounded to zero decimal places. 231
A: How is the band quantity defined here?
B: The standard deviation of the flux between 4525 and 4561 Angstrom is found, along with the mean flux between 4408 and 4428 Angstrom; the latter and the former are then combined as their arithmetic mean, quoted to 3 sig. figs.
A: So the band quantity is 20.8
